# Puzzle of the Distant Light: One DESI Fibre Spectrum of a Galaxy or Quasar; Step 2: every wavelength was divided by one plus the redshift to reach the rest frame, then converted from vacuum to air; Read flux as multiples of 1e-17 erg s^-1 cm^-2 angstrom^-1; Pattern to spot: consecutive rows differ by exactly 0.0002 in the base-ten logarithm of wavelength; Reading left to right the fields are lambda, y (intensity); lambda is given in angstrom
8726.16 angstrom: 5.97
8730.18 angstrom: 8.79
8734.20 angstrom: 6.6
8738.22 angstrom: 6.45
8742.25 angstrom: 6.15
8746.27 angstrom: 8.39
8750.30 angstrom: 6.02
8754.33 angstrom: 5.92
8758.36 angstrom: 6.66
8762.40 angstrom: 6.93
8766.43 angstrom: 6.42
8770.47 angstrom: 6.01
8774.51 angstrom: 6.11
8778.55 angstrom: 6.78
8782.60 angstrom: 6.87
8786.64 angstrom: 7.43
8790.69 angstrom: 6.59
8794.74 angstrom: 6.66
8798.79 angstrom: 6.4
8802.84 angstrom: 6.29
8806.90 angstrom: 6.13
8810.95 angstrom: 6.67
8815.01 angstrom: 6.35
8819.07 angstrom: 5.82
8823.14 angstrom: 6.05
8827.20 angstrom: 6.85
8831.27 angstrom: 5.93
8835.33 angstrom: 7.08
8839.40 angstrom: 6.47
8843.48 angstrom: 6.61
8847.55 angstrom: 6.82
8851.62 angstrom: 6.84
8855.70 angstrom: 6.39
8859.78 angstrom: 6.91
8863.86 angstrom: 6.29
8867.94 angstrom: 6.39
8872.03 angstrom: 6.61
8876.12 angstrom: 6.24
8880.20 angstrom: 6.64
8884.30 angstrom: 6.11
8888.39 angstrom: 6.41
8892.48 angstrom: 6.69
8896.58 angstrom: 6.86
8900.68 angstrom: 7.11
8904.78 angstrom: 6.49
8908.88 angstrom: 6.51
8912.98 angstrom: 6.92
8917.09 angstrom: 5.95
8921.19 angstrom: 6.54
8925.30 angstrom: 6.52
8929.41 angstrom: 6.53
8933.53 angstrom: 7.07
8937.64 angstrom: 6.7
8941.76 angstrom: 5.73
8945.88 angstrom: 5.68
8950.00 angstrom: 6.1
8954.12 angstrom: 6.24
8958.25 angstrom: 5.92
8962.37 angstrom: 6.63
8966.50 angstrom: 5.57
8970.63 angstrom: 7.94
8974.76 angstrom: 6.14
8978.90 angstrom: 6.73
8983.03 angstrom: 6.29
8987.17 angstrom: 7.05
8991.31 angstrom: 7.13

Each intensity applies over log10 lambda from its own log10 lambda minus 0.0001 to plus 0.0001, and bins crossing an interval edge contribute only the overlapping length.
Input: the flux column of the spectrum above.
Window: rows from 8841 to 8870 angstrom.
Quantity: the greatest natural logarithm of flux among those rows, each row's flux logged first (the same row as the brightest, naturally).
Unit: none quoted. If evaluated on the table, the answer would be 1.93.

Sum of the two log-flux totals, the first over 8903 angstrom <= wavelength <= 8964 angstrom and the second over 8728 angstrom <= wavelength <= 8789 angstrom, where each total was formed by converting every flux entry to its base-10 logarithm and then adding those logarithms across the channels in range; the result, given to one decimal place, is 24.5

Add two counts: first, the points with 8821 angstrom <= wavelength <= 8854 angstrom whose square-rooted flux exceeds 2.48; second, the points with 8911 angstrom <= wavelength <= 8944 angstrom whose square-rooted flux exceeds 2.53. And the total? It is 12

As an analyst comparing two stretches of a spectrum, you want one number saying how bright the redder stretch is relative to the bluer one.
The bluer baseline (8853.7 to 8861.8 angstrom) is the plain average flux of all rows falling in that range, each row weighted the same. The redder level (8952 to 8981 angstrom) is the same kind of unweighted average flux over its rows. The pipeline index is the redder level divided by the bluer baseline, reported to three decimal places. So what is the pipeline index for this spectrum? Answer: 0.970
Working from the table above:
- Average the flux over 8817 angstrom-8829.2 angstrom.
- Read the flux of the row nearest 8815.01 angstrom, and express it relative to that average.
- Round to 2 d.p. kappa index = 1.02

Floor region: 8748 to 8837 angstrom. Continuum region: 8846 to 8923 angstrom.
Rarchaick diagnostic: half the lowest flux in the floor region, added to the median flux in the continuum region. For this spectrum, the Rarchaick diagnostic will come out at 9.450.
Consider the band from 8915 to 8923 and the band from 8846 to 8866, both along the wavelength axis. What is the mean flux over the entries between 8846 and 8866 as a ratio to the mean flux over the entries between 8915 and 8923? 1.06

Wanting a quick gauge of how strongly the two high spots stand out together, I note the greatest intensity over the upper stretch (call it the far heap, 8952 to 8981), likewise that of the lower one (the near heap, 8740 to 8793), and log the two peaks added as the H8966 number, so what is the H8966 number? 16.3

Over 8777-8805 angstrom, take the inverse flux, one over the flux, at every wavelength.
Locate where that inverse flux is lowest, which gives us 8786.64 angstrom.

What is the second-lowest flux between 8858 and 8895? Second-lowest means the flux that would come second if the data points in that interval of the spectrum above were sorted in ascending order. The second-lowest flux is 6.24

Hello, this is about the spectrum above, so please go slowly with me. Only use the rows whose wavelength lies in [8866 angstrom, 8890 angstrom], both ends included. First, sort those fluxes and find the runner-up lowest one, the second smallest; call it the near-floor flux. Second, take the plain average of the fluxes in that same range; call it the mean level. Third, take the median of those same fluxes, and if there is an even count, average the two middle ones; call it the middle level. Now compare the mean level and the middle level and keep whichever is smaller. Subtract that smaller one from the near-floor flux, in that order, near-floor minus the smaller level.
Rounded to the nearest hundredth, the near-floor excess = -0.16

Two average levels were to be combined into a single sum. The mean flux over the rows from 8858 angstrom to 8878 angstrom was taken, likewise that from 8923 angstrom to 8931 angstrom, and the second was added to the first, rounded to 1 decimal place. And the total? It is 13.0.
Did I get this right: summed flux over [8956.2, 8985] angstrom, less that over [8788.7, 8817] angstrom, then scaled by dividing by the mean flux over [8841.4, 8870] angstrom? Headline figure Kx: 0.020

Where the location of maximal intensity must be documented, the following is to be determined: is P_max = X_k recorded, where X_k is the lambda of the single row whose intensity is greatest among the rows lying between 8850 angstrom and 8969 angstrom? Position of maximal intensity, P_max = 8900.68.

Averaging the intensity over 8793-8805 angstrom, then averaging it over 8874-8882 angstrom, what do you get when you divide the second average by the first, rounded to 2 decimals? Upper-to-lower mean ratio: 1.00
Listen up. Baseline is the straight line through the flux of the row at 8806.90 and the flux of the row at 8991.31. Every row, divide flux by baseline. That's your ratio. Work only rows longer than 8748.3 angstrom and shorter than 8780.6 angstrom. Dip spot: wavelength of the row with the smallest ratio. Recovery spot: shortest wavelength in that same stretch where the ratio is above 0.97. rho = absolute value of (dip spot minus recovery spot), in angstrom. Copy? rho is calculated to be 4.0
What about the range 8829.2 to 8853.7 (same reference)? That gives 4.1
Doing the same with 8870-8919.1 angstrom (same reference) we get 45.1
